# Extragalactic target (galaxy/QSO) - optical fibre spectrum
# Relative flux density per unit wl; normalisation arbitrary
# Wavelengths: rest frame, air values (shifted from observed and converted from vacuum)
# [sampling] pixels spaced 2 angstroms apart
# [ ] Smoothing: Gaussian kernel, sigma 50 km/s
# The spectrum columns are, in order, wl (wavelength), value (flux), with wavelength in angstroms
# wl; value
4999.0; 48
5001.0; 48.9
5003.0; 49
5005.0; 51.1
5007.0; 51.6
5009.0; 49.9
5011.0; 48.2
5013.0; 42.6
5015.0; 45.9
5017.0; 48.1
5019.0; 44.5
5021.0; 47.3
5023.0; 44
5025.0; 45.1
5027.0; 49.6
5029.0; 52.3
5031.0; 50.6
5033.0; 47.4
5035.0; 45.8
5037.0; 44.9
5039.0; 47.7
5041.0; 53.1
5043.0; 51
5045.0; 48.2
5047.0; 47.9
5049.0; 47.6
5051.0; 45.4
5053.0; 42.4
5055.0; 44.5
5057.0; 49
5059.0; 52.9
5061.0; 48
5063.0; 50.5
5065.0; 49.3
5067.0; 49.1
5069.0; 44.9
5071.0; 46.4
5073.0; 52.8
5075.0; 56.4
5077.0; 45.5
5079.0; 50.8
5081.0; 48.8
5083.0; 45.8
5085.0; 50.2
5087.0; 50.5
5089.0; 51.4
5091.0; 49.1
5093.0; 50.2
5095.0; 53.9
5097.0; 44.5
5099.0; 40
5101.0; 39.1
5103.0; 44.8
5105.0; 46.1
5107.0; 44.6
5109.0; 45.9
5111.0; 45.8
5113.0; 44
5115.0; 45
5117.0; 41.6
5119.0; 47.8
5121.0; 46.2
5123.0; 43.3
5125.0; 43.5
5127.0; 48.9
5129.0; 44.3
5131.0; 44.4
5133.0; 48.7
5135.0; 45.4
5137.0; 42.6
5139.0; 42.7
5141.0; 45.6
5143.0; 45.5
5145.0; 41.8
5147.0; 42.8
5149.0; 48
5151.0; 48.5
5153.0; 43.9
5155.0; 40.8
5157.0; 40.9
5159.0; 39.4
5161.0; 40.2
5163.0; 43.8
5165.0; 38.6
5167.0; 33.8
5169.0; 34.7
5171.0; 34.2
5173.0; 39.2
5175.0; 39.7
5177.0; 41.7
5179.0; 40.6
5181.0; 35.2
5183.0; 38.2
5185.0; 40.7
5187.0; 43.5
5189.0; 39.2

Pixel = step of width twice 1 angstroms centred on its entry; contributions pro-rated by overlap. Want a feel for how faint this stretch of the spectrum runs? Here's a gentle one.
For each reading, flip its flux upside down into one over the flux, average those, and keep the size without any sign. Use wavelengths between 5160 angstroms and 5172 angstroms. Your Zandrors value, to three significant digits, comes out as 0.0269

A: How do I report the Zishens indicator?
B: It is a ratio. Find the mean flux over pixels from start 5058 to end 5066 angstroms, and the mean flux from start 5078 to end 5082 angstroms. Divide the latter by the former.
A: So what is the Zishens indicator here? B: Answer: 0.99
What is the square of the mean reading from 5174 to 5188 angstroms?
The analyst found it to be 1595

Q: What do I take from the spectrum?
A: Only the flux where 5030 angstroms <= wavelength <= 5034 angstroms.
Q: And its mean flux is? 49.0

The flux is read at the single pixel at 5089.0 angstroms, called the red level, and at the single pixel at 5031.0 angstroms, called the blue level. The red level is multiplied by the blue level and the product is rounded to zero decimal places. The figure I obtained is 2601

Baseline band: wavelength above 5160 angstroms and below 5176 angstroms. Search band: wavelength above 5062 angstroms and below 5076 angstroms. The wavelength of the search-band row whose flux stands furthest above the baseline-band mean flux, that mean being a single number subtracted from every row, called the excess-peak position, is 5075.0 angstroms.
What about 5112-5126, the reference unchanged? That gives 5119.0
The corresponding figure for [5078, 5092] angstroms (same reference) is 5089.0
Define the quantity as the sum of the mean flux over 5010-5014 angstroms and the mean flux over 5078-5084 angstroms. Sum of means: 93.9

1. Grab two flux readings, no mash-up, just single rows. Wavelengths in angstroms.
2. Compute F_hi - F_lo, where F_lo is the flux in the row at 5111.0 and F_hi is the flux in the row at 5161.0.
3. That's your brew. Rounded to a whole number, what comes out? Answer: -6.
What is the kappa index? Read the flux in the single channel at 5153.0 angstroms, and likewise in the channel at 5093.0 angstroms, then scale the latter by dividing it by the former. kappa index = 1.14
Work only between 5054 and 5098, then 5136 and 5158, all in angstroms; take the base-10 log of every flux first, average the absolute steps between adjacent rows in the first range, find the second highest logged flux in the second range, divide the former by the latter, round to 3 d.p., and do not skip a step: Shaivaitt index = 0.019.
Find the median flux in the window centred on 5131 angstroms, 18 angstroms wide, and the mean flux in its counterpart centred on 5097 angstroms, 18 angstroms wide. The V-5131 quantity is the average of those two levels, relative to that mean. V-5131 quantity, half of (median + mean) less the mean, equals -1.1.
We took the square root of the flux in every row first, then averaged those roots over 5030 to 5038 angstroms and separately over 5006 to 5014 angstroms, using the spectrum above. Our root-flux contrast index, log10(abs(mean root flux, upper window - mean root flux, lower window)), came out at -1.20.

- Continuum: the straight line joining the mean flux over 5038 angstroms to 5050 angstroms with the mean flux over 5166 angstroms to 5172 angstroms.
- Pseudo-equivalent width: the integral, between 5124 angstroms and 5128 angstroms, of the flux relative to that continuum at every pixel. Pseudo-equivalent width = 4.7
